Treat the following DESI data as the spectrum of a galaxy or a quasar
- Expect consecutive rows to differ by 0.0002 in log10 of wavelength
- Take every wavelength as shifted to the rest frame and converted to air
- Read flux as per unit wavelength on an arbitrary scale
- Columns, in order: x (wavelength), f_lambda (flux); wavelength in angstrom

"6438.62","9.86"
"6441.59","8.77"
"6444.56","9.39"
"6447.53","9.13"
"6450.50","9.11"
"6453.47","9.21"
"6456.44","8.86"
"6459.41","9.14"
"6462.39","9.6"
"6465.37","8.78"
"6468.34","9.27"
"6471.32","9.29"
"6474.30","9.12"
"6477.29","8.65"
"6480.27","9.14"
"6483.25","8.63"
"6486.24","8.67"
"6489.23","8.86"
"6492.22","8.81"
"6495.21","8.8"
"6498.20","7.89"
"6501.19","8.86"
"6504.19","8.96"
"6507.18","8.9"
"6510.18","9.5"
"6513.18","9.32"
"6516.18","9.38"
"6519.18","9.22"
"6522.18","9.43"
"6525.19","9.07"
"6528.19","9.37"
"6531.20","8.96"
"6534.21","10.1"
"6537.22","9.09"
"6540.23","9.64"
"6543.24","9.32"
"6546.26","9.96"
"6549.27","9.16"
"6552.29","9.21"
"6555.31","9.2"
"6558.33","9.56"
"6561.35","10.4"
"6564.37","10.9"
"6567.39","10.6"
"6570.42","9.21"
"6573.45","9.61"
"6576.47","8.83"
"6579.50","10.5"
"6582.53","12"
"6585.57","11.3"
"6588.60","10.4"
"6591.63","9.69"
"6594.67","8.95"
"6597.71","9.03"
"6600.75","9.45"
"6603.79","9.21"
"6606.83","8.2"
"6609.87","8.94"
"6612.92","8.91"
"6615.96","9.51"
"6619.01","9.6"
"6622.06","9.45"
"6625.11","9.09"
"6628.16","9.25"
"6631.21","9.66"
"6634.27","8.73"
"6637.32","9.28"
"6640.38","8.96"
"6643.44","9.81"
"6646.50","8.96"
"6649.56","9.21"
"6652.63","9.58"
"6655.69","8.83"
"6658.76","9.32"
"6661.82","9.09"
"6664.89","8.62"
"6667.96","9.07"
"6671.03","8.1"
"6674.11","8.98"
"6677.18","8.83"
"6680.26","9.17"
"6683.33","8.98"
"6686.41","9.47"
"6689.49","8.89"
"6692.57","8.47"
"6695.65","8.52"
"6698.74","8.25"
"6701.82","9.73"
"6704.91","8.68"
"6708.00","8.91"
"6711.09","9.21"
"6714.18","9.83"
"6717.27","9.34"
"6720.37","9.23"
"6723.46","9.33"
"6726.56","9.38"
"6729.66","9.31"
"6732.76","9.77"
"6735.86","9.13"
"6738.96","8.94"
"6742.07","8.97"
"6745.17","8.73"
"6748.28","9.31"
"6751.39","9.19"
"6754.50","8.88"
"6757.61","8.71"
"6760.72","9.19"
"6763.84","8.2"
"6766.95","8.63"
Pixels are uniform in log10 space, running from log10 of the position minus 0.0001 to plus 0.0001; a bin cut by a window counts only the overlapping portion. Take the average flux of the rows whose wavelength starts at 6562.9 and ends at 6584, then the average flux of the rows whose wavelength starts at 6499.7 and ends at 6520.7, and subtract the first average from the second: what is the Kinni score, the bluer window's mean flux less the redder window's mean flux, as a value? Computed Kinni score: -1.1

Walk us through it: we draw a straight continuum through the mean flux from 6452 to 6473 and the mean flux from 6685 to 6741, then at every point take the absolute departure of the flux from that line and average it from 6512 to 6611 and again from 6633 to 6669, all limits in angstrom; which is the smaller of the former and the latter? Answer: 0.27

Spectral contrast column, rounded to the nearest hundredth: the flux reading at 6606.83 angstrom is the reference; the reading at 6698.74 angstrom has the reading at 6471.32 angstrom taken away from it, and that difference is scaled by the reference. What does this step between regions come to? -0.13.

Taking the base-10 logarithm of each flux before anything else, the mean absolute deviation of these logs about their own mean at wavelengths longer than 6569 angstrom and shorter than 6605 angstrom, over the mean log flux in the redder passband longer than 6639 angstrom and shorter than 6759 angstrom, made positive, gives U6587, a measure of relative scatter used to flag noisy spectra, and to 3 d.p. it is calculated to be 0.036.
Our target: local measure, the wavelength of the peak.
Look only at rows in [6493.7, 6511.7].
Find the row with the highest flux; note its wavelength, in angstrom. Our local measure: 6510.18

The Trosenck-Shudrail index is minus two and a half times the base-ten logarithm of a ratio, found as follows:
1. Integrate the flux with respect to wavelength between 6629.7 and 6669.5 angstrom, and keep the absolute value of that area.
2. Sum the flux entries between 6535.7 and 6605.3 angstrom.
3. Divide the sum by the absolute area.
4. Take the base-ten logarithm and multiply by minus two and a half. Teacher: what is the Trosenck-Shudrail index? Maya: 0.5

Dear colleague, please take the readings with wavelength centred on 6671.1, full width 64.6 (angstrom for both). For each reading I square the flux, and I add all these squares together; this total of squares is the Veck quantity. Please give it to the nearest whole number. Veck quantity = 1702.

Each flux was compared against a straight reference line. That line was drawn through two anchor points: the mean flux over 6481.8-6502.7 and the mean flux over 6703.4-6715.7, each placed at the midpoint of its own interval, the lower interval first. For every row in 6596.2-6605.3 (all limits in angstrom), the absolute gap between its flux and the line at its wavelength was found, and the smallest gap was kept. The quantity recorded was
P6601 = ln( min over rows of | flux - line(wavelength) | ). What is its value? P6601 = -2.0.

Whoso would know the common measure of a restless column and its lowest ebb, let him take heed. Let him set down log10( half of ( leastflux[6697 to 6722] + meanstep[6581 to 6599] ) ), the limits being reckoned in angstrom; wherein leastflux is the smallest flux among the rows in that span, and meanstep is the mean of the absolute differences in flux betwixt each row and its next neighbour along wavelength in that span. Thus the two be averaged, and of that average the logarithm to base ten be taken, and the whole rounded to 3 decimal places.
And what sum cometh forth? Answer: 0.647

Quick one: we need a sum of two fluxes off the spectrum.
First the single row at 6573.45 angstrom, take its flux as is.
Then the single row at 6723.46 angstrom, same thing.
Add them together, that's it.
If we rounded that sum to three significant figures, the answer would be 18.9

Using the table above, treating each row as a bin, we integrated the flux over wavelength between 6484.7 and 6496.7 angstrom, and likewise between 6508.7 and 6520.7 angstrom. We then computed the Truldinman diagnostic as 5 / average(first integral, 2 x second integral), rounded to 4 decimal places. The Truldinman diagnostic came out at 0.0303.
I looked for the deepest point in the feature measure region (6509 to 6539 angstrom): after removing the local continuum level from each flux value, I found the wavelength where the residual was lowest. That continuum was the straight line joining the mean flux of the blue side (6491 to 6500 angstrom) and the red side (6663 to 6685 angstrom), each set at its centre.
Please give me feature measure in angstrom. 6531.20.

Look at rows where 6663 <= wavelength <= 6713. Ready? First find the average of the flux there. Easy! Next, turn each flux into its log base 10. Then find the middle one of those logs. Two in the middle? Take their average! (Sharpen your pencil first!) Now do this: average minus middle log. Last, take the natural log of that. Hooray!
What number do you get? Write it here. 2.07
